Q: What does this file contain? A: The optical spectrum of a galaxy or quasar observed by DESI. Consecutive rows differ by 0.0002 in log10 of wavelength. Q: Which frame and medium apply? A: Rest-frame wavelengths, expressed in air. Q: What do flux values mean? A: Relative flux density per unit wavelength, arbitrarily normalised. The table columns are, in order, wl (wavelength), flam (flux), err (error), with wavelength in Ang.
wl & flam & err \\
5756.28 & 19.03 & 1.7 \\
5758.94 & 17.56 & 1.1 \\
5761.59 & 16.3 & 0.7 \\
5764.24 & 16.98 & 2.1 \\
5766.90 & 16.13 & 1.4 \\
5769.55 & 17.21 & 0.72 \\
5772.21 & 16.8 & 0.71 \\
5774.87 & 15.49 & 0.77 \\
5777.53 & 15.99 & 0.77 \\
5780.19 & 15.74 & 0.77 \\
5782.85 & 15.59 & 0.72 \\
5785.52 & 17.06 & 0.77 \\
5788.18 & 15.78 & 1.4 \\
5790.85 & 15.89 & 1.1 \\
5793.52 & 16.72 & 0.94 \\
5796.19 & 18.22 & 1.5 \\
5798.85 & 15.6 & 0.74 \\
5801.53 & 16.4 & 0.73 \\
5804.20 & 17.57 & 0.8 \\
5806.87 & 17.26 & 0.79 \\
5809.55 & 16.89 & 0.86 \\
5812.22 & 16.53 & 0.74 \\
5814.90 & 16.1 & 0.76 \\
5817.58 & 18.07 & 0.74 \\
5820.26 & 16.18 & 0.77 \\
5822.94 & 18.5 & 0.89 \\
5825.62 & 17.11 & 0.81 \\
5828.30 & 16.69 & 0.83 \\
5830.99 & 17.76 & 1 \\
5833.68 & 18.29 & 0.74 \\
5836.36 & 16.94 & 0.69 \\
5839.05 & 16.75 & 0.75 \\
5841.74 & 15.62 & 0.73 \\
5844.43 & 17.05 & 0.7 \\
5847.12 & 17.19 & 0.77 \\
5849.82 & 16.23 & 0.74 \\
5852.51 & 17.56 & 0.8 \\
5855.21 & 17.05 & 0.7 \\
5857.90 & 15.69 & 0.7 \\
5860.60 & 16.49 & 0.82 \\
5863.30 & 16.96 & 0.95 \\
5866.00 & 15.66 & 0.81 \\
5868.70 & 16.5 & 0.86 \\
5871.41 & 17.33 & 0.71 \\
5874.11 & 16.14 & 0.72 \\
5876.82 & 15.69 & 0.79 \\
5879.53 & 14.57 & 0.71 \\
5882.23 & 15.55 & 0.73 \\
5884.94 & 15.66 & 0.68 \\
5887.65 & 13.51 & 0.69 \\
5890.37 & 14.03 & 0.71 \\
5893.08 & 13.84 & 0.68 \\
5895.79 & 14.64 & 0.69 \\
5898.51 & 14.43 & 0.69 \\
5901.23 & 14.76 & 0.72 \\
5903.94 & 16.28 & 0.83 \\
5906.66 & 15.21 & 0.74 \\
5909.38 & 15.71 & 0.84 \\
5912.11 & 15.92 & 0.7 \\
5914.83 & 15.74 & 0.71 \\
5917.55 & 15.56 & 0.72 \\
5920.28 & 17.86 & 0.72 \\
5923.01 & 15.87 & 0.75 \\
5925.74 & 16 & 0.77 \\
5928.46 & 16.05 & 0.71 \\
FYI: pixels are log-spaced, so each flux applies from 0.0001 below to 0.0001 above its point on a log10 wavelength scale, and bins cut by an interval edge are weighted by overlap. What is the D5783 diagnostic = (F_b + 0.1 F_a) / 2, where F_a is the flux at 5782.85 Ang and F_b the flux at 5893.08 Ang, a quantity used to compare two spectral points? 7.7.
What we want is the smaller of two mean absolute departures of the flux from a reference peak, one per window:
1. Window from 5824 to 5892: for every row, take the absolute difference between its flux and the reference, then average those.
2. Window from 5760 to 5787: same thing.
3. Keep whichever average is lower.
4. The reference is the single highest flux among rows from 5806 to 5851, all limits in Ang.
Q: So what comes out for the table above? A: 2.2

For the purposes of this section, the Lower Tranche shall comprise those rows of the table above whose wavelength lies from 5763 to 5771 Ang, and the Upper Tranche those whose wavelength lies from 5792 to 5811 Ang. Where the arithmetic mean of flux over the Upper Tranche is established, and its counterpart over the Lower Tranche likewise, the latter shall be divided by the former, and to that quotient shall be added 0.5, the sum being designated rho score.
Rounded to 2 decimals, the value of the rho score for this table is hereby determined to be 1.49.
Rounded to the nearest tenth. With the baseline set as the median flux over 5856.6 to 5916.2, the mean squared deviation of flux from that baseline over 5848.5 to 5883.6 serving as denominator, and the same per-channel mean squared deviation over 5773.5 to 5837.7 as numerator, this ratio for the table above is 2.0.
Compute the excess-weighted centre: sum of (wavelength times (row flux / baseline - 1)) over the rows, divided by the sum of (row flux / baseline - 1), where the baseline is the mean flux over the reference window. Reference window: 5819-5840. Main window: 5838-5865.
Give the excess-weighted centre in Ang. 5850.7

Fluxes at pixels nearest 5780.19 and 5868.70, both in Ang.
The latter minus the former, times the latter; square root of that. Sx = 3.5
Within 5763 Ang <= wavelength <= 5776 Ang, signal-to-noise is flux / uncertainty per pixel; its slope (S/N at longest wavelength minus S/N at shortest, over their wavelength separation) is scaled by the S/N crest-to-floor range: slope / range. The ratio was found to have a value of 0.07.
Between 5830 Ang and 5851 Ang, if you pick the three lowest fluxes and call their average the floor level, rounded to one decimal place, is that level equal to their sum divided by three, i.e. 16.2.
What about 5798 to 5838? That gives 16.0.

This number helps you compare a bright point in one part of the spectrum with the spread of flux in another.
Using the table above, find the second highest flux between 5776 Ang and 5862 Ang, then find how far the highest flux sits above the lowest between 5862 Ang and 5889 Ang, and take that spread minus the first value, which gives -14.5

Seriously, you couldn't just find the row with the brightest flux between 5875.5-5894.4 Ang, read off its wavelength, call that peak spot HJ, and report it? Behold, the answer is 5876.82 Ang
